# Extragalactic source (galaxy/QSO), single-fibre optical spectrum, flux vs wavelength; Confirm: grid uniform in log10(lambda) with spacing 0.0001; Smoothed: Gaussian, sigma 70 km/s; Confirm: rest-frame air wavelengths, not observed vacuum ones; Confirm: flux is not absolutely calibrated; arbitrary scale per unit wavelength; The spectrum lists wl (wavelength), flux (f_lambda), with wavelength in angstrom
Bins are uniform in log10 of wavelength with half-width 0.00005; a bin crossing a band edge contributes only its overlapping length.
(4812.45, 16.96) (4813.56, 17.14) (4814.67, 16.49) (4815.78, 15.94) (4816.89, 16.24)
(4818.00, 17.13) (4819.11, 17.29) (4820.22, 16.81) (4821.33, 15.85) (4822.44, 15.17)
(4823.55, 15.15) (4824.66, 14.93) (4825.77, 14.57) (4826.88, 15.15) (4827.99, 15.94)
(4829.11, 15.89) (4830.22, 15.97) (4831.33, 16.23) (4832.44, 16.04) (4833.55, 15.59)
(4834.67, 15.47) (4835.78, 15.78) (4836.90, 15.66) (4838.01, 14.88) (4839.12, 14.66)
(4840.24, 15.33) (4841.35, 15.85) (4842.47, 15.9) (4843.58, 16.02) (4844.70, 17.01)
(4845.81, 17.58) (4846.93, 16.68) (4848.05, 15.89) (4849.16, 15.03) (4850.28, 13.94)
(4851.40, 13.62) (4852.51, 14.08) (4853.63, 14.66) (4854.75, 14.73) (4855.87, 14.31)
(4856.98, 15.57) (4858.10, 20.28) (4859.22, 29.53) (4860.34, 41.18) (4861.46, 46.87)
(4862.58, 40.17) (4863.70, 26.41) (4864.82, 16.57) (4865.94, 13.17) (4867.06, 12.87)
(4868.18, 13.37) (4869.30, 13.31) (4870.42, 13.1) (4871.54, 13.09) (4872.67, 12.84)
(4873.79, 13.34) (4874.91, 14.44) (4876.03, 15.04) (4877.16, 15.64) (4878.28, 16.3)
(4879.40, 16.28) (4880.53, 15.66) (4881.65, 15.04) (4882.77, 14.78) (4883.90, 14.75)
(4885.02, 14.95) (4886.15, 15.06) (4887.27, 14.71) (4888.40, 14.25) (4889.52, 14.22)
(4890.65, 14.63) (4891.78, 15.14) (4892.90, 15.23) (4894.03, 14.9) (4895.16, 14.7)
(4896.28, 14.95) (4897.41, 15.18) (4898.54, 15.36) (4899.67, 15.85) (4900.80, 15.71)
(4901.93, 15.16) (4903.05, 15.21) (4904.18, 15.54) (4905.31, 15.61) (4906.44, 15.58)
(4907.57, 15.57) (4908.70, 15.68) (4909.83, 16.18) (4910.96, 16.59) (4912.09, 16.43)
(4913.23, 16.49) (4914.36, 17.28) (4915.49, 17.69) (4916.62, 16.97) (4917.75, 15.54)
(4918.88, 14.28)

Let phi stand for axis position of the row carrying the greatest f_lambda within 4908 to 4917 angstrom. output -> 4915.49 angstrom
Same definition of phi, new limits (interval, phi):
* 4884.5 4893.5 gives 4892.90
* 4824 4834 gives 4831.33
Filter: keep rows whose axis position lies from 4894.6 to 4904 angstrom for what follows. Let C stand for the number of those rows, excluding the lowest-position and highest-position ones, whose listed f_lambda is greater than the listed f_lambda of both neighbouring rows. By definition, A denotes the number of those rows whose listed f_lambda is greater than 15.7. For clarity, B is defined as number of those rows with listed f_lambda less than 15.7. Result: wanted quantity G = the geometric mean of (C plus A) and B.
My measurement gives 4.24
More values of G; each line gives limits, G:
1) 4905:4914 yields 4.47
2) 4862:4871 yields 4.47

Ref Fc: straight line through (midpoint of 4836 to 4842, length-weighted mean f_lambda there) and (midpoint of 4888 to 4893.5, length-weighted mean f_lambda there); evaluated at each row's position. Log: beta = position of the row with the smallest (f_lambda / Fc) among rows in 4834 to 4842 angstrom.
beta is 4839.12 angstrom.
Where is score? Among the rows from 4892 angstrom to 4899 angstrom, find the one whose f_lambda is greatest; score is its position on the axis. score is 4898.54 angstrom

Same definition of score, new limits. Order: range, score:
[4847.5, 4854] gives 4848.05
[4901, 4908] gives 4905.31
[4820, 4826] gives 4820.22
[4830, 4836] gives 4831.33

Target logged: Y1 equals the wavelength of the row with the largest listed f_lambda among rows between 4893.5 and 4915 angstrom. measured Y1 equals 4914.36 angstrom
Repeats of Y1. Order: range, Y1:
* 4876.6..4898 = 4878.28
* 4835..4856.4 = 4845.81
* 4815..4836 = 4819.11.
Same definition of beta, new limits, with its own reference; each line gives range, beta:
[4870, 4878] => 4872.67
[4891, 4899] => 4895.16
